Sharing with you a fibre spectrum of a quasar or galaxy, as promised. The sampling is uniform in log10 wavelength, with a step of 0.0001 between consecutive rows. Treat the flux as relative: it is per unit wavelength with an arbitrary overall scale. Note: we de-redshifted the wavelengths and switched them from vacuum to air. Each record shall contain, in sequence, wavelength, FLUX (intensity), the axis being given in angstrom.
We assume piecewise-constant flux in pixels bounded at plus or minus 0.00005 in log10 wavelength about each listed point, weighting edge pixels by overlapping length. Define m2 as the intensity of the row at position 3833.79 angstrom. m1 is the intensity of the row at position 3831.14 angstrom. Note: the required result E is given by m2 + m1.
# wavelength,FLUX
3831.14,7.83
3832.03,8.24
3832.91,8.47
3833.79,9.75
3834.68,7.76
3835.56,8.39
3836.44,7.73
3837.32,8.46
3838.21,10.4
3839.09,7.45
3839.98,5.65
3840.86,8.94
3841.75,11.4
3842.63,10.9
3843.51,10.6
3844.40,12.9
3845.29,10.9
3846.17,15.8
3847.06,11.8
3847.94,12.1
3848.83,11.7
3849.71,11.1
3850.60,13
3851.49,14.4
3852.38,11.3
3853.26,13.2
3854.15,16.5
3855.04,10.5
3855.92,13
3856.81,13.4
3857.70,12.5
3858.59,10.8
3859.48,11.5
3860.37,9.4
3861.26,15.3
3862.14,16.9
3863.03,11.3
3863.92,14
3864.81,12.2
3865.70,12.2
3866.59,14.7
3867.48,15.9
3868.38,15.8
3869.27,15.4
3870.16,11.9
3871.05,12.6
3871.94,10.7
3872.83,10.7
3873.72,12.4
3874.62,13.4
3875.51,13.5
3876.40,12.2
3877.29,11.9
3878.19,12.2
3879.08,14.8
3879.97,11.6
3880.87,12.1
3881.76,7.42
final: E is 18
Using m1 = 7.83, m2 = 9.75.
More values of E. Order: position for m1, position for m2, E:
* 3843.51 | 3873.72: 23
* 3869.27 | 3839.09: 23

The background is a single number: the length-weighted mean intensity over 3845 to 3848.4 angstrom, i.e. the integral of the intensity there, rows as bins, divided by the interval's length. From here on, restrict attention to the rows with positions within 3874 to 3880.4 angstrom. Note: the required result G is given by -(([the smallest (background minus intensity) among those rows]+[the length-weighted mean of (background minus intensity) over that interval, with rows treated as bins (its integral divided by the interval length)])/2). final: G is 1.1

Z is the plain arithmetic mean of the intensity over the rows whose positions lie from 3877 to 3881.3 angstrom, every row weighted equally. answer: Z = 12.5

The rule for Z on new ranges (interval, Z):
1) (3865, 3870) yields 14.8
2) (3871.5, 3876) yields 12.1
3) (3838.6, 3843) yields 8.9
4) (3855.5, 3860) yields 12.2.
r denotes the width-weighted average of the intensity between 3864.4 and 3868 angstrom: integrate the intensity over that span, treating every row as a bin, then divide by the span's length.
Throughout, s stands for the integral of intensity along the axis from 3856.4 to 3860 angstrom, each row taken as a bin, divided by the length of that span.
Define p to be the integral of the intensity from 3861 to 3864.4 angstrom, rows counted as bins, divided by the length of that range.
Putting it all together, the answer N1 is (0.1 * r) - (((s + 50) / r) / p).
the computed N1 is 1.06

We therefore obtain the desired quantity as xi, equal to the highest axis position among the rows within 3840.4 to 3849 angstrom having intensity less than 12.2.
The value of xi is 3848.83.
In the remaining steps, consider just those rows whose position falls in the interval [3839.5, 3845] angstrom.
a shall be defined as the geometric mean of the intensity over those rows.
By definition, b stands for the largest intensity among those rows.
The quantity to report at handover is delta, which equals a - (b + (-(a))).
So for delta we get 6.6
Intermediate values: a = 9.75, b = 12.9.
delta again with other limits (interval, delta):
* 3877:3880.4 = 10.3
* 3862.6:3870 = 11.8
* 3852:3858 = 9.1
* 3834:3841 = 5.6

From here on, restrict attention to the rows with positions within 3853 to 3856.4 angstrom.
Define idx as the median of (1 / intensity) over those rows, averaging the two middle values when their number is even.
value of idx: 0.076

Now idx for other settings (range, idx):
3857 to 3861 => 0.090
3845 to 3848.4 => 0.084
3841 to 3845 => 0.090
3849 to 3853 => 0.083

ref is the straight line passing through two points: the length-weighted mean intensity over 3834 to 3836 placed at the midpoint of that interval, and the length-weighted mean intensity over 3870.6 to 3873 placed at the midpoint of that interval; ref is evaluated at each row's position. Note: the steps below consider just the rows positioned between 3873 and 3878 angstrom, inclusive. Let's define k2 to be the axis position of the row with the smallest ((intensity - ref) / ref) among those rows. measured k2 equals 3877.29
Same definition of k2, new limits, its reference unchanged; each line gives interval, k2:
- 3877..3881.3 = 3879.97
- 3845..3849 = 3845.29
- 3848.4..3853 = 3852.38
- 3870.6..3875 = 3872.83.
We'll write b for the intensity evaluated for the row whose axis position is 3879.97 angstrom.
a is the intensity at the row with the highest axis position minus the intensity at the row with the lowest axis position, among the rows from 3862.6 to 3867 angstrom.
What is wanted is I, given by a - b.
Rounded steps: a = 3.4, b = 11.6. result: -8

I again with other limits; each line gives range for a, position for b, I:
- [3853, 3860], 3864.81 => -14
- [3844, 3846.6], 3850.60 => -10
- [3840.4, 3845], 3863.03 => -7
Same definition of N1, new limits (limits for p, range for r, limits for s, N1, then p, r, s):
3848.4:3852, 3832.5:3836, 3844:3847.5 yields 0.28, 12.52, 8.6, 12.8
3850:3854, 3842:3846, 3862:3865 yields 0.75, 13.14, 11.6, 13.4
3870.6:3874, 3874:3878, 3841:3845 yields 0.85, 11.58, 12.7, 11.2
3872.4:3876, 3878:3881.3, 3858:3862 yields 0.88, 12.50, 12.7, 12.2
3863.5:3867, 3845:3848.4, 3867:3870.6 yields 0.89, 13.26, 12.7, 14.7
